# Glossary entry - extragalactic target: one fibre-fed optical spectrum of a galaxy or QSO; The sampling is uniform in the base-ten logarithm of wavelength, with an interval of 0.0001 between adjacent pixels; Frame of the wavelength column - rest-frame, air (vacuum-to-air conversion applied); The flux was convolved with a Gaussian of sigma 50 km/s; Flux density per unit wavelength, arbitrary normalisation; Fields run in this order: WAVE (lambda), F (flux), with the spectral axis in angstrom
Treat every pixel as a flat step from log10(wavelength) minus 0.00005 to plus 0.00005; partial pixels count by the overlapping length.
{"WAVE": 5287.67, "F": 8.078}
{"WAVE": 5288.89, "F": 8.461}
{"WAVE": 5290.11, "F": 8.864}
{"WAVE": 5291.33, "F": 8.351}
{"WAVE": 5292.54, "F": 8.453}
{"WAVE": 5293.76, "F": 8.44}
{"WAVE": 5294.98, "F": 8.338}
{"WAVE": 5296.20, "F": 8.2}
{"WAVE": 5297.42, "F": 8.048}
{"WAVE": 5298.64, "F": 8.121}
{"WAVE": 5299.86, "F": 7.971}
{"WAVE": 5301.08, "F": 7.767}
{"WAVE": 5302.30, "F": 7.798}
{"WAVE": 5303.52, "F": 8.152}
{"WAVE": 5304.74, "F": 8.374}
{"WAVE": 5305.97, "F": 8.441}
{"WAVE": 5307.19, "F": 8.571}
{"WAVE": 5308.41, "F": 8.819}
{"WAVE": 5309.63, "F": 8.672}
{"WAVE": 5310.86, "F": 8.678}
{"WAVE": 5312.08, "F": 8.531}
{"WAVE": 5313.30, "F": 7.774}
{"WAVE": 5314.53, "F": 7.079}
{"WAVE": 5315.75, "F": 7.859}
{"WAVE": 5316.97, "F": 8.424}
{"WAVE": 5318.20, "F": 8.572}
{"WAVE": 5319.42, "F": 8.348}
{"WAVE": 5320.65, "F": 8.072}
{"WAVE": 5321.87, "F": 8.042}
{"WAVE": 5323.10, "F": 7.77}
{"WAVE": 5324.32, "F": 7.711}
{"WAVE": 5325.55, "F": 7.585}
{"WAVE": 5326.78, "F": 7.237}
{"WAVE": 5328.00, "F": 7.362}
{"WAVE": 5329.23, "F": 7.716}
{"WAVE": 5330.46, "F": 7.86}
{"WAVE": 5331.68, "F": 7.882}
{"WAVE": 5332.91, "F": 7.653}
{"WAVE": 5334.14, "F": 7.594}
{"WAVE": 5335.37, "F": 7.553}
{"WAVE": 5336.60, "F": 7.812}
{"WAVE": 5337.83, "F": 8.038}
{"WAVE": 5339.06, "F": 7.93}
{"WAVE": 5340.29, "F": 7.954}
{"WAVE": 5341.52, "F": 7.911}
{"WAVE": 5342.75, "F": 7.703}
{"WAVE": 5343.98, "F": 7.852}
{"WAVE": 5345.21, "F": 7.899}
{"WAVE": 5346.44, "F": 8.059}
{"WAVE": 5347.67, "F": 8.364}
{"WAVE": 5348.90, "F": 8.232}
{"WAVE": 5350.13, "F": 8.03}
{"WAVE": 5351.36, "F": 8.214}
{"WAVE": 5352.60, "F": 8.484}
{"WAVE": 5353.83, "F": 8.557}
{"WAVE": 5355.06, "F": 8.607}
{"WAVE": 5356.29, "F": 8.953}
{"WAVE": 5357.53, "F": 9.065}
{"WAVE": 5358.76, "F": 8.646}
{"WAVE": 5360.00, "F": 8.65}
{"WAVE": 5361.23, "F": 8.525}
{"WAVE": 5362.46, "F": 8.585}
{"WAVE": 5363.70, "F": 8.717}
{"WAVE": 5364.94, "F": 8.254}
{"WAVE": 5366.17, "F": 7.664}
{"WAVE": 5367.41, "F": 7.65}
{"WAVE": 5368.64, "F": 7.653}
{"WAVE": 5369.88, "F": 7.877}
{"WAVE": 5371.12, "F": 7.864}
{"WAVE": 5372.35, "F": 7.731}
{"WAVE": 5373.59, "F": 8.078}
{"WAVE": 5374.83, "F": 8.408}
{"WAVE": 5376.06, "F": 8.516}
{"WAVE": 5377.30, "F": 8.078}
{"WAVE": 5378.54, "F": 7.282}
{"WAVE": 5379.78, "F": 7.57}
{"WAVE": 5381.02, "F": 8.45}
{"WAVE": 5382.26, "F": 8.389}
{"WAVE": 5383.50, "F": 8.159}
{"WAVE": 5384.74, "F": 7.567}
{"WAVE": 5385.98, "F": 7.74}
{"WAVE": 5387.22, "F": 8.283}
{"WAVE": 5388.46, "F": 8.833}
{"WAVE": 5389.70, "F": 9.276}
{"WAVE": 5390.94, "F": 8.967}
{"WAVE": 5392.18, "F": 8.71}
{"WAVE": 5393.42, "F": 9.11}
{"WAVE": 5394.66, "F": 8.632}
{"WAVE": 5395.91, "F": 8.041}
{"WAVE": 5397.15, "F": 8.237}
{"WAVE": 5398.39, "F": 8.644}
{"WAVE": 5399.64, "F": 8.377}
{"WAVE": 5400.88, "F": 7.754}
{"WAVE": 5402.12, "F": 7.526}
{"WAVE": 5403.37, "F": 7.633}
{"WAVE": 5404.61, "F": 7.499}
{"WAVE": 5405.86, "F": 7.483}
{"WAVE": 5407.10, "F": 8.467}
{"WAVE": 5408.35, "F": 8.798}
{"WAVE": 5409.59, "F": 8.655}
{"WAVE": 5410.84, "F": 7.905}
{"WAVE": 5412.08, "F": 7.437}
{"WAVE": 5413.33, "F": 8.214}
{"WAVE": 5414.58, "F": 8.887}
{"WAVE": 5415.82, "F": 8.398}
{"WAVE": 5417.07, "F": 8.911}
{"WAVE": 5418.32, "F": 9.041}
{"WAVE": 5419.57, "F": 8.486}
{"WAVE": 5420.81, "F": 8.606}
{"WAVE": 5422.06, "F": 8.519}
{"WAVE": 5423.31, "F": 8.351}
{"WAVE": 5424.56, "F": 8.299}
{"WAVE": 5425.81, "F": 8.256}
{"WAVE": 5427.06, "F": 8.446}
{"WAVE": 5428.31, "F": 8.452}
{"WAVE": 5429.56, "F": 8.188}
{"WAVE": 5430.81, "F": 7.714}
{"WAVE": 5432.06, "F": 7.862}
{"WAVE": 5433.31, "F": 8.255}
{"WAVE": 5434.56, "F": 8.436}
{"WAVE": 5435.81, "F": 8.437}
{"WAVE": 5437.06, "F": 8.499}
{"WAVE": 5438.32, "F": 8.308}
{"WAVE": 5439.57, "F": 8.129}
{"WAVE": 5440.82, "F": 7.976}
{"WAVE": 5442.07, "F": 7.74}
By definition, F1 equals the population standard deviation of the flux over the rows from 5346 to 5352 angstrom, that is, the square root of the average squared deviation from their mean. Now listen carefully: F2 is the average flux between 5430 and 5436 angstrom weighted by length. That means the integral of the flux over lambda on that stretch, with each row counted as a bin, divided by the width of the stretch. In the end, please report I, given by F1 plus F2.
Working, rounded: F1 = 0.12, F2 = 8.13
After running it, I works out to 8.25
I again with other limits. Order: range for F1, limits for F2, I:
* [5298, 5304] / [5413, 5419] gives 8.86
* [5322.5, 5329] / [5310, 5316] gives 8.22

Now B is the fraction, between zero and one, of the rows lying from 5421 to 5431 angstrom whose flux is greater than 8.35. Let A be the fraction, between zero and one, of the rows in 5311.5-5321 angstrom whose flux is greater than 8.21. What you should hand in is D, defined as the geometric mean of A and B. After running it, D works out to 0.50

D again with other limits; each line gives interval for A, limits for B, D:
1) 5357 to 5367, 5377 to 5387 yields 0.47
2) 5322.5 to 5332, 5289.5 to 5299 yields 0.00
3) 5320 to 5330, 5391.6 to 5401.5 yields 0.00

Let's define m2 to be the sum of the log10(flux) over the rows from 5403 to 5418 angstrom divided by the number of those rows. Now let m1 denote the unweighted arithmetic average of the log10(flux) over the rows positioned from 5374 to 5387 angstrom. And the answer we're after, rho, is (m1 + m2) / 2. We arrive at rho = 0.908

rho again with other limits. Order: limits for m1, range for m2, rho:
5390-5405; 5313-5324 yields 0.909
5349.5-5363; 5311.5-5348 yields 0.914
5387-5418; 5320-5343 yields 0.905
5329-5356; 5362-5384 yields 0.904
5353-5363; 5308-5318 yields 0.927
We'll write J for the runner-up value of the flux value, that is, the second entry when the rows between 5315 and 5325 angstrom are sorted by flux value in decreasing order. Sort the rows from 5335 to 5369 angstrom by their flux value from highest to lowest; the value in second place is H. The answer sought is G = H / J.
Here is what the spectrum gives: 1.06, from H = 8.953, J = 8.424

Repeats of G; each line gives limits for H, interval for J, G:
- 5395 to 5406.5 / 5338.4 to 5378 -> 0.94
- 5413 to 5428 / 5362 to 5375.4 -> 1.04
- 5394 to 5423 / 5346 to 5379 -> 1.00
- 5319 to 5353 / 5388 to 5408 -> 0.92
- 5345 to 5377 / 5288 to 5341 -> 1.02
